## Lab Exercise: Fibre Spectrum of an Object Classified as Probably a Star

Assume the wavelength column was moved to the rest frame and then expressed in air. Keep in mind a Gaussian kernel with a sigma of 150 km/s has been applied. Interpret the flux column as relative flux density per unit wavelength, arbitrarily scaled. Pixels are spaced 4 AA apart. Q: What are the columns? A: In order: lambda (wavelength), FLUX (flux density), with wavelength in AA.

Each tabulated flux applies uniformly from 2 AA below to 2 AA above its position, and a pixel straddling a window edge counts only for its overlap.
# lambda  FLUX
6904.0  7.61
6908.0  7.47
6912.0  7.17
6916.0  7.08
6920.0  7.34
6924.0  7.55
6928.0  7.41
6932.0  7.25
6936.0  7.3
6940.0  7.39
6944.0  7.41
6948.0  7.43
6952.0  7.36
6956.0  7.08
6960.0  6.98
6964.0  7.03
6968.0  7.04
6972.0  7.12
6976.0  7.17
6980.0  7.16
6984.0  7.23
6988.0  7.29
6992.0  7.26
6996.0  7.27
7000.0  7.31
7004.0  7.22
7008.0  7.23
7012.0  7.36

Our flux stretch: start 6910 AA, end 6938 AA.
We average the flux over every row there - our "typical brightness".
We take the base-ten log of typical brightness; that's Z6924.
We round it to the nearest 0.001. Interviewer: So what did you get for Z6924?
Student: 0.863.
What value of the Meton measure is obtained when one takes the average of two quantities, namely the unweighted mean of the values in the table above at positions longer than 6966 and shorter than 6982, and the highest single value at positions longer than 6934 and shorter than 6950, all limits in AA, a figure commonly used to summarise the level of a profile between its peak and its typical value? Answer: 7.28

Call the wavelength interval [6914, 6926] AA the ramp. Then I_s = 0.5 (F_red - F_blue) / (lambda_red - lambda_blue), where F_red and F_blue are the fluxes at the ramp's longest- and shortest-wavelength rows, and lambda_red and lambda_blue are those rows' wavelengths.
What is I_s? 0.029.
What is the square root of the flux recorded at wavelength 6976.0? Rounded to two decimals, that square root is 2.68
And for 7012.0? 2.71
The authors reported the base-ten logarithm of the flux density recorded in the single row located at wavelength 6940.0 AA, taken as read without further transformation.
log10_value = 0.869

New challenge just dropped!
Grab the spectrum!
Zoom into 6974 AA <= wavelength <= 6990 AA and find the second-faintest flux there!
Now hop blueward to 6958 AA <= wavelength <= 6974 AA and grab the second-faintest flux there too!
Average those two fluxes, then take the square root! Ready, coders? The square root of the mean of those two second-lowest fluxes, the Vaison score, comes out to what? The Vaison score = 2.66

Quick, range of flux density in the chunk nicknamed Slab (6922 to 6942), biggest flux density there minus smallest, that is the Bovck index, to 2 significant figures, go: 0.30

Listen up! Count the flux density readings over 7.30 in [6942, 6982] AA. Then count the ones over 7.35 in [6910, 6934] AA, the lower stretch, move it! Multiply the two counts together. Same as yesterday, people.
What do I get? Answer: 6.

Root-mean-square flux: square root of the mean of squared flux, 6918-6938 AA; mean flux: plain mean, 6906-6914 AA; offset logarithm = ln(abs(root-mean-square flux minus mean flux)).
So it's -2.98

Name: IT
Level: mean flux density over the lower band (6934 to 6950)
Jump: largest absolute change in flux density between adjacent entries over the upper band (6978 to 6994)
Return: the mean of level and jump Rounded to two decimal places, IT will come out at 3.73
